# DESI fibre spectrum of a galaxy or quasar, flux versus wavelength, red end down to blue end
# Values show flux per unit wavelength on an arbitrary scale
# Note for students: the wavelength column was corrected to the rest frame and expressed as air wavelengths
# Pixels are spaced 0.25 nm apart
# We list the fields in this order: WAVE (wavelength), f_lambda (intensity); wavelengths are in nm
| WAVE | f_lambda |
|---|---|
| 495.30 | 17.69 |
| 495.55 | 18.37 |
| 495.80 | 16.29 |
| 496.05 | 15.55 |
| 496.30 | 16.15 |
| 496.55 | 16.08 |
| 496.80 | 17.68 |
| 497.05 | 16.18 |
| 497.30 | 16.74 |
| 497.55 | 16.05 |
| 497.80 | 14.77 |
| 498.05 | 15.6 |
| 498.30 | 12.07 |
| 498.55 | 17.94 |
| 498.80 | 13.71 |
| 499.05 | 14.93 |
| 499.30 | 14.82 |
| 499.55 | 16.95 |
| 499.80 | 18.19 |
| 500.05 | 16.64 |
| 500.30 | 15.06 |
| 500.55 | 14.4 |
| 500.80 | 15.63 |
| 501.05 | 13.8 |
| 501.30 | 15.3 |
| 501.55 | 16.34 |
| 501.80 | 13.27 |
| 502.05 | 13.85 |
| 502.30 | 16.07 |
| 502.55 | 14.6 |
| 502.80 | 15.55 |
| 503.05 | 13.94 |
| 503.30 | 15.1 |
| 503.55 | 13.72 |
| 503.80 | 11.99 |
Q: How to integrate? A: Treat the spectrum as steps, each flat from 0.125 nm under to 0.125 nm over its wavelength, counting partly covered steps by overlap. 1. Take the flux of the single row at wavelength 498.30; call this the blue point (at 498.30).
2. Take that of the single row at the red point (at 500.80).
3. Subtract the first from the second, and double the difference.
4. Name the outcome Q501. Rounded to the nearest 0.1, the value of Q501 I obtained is 7.1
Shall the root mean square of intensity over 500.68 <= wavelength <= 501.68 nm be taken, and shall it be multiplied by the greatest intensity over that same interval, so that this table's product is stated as 250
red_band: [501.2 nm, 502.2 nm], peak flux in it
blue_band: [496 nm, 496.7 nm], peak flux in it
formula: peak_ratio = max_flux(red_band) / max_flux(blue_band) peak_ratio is 1.01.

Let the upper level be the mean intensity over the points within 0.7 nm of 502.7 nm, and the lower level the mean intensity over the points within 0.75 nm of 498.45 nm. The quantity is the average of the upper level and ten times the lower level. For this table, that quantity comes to 81.6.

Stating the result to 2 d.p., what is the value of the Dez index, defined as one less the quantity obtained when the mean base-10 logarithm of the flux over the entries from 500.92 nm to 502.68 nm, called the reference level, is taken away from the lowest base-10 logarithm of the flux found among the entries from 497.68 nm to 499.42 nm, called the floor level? 1.09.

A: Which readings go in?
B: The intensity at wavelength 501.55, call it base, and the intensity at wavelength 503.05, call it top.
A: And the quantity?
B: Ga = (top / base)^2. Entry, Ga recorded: 0.73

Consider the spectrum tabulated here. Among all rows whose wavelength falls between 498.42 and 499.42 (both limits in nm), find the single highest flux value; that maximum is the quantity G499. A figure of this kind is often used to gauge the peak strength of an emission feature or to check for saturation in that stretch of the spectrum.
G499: 17.94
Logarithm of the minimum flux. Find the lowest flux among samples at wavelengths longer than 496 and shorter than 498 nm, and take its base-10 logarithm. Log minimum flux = 1.17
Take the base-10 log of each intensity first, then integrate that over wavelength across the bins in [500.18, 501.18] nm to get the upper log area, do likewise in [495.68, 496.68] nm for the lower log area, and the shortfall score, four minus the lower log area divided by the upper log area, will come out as 2.97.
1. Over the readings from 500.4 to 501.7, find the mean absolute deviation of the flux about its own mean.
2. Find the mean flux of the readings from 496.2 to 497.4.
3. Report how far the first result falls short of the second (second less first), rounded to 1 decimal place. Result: 15.8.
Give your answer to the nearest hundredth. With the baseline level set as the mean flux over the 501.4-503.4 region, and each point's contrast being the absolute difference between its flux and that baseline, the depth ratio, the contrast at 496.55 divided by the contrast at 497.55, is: 1.02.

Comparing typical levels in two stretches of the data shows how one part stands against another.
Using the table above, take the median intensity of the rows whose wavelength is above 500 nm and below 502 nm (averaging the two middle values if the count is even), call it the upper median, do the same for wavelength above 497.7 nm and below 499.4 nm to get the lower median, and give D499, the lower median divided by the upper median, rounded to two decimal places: 0.98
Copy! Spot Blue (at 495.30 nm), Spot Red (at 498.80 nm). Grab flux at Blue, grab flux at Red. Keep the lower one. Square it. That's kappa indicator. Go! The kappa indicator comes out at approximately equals 188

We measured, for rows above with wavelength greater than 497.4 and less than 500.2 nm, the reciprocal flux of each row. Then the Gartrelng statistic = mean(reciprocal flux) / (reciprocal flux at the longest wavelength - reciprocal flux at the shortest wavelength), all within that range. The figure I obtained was -29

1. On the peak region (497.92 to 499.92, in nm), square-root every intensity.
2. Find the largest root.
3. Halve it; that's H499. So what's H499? 2.13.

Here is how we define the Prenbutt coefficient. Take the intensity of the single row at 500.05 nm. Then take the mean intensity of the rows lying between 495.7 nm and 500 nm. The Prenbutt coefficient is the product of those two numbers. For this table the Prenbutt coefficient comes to 264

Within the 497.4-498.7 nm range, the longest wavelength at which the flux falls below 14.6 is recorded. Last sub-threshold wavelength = 498.30 nm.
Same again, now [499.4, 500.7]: 500.55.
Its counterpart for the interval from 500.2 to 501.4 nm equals 501.05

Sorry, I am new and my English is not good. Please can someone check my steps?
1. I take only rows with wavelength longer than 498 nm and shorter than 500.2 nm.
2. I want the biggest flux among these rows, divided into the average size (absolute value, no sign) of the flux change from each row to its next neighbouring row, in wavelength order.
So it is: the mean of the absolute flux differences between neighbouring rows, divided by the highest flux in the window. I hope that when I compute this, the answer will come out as 0.137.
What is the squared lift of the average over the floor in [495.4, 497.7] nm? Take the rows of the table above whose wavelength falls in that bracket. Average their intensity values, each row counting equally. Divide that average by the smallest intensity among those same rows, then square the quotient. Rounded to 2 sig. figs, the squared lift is 1.1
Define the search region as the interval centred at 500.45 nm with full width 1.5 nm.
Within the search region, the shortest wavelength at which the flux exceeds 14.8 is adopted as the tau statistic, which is 499.80 nm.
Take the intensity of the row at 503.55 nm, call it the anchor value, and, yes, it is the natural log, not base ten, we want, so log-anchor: 2.62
